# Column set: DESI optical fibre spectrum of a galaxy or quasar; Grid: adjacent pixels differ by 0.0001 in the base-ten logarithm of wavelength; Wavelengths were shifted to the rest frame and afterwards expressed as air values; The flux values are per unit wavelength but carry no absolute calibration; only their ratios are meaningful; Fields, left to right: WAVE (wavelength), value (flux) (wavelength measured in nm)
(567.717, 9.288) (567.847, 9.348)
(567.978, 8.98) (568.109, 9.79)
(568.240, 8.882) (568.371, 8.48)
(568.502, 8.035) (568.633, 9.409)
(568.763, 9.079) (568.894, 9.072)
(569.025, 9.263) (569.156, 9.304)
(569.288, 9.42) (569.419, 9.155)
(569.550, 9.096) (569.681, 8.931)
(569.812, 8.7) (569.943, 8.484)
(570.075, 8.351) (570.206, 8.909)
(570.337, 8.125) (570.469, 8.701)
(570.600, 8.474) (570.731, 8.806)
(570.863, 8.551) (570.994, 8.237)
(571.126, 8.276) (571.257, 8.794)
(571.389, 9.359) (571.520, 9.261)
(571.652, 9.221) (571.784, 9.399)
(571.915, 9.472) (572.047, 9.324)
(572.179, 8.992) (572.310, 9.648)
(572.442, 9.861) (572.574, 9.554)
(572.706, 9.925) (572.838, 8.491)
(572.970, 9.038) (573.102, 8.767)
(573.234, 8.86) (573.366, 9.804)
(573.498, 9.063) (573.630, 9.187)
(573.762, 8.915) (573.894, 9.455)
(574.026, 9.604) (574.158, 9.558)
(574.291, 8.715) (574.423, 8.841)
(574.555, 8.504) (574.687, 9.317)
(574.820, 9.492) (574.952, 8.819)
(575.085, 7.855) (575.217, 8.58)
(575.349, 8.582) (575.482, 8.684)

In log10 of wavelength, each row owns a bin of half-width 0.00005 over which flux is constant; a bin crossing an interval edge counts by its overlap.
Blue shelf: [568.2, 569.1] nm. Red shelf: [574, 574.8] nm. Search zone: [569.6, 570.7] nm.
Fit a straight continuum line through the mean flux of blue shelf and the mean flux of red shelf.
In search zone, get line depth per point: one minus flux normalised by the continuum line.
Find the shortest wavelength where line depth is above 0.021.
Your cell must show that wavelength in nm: 569.812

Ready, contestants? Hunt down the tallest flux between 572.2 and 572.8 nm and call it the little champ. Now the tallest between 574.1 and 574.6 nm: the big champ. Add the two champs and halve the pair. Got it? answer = 9.74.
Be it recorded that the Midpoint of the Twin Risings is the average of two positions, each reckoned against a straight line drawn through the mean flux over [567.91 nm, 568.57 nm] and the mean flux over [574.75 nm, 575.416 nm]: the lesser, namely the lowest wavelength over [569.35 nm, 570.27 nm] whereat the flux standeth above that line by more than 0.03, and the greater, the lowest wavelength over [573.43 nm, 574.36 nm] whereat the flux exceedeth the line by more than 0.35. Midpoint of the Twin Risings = 571.46 nm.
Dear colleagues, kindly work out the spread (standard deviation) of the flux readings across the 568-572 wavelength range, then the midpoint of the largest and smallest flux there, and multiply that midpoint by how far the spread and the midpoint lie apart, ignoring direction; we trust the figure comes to 75.4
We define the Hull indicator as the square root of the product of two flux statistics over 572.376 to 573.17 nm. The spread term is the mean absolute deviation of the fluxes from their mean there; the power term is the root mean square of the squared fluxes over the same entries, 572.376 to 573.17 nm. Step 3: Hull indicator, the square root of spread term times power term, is 6.6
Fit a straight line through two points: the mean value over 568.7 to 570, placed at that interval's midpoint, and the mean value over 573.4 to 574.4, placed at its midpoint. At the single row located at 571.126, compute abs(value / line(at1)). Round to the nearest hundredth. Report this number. 0.91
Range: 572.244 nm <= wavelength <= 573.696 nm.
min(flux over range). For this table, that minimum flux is 8.491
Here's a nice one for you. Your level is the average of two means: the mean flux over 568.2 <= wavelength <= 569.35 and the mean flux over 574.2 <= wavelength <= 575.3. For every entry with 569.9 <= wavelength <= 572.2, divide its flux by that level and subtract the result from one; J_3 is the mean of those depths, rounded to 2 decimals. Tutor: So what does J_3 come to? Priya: 0.01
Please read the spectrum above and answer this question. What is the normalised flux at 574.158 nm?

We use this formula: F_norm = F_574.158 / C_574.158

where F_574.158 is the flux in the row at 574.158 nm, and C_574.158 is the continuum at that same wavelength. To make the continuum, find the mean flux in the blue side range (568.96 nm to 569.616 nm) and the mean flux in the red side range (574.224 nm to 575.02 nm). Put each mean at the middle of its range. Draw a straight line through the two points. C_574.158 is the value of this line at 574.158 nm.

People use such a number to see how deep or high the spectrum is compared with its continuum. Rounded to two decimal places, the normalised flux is 1.07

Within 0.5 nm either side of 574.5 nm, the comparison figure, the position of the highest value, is 574.026 nm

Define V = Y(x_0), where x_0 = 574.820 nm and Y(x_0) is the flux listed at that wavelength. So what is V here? 9.492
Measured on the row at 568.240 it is 8.882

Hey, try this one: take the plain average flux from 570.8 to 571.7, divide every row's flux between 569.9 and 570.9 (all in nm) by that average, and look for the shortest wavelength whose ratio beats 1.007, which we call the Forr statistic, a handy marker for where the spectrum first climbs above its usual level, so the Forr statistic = 570.206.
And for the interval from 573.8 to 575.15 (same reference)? 573.894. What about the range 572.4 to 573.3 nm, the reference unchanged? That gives 572.442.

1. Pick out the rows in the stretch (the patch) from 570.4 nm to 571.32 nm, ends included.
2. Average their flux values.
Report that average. 8.55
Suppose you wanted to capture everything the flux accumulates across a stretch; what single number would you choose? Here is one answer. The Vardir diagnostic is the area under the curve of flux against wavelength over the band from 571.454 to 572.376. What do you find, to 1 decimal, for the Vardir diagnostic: 8.6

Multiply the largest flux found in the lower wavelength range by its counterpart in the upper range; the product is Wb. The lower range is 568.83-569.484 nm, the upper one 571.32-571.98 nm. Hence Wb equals 89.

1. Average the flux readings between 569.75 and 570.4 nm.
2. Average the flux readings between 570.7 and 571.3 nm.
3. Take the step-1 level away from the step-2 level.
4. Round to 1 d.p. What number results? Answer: 0.0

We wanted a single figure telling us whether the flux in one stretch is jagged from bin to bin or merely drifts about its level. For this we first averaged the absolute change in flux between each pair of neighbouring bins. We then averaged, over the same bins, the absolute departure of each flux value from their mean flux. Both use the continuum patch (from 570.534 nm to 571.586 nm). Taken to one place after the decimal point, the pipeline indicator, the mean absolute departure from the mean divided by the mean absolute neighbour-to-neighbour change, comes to 1.1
